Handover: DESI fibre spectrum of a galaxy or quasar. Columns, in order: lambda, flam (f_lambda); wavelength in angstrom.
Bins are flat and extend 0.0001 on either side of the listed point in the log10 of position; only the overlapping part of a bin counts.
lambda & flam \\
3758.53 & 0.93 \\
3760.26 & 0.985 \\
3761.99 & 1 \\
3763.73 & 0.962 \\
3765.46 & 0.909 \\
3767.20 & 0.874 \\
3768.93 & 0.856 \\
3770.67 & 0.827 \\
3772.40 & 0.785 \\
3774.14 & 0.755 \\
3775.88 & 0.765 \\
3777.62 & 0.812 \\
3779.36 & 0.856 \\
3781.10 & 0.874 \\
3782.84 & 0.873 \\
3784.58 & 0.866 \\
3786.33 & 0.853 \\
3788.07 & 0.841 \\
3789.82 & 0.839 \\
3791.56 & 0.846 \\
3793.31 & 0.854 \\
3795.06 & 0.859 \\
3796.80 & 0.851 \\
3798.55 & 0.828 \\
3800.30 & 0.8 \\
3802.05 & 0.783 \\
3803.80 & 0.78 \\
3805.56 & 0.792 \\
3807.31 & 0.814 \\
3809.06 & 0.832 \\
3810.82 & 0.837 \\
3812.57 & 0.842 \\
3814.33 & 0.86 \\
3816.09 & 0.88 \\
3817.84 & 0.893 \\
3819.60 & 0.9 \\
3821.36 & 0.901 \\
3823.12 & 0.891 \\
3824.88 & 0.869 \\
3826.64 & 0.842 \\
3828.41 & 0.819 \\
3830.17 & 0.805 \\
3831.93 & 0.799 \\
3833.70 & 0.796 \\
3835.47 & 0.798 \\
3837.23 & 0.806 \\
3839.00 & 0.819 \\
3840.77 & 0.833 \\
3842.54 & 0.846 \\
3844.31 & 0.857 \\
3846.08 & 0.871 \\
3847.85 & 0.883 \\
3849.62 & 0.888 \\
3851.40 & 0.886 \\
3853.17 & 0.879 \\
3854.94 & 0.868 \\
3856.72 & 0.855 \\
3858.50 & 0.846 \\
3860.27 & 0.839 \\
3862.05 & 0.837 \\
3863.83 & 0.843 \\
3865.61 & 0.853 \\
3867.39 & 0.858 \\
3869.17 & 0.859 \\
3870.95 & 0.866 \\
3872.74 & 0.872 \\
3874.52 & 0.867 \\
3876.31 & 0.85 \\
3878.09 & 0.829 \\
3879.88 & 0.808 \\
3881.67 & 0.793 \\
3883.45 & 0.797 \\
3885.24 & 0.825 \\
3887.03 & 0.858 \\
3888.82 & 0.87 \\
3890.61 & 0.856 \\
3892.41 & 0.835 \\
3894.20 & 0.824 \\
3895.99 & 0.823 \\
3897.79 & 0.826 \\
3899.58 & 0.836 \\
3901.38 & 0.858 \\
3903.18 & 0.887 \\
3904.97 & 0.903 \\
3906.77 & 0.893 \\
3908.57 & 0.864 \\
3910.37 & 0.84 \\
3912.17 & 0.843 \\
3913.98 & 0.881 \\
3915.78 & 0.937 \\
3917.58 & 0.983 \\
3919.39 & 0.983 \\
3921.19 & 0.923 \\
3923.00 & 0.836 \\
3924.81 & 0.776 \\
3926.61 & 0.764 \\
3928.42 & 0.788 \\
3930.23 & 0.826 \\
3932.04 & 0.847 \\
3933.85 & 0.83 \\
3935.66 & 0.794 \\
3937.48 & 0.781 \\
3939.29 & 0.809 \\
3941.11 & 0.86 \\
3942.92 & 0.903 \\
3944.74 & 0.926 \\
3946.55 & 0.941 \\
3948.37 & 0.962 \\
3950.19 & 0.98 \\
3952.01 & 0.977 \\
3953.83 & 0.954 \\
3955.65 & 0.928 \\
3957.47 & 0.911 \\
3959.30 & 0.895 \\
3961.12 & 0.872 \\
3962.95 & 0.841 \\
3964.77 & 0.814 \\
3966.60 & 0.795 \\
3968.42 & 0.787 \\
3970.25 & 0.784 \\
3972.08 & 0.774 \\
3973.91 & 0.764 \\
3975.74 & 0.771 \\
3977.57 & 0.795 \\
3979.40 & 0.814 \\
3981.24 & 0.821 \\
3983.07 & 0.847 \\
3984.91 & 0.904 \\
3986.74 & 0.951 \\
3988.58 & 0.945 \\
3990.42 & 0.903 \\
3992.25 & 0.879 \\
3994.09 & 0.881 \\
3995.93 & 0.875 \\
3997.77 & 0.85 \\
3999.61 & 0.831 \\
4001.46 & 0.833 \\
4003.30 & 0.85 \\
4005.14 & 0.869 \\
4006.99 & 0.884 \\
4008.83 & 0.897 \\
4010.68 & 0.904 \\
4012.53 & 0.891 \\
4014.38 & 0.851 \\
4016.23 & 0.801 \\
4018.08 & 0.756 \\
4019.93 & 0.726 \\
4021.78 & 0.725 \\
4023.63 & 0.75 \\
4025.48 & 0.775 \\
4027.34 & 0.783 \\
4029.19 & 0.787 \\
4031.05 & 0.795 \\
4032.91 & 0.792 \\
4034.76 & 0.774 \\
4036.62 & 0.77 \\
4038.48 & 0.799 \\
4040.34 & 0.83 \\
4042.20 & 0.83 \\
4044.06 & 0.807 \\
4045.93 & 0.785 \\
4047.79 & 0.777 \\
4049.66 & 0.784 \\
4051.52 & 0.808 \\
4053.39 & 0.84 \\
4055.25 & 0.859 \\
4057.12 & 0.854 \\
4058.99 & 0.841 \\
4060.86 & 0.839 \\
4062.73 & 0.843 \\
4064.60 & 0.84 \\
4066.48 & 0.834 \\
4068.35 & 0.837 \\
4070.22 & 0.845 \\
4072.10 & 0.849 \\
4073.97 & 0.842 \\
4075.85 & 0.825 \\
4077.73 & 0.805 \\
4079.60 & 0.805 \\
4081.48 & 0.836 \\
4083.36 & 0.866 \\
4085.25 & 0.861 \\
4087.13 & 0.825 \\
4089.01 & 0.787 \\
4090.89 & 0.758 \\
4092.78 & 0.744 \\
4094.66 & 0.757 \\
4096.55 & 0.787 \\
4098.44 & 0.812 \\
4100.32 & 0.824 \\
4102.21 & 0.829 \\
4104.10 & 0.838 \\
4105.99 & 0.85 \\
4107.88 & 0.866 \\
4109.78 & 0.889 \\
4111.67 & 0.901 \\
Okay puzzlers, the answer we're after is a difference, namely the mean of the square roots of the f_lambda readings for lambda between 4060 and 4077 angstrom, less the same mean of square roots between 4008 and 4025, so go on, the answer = 0.02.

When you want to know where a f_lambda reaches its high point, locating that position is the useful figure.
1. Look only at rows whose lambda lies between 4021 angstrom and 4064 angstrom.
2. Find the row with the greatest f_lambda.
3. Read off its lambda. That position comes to 4055.25 angstrom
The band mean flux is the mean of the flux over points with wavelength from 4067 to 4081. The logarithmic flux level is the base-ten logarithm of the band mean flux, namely -0.081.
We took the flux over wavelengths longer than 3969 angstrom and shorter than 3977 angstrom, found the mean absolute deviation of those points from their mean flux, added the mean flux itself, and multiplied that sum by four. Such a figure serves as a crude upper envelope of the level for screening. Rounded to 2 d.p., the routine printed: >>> 3.12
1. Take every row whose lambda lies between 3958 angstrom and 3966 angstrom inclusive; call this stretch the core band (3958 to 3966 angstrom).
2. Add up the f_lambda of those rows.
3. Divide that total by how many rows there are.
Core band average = 0.855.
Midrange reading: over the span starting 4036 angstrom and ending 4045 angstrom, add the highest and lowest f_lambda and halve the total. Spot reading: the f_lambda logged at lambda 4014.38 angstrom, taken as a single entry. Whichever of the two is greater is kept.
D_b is 0.85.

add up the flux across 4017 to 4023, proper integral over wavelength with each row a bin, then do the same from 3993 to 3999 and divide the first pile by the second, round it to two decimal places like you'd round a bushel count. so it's 0.85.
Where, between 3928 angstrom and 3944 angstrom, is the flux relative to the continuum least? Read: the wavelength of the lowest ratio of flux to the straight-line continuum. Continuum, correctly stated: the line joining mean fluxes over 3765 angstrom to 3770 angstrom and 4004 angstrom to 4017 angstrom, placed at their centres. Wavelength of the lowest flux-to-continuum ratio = 3937.48 angstrom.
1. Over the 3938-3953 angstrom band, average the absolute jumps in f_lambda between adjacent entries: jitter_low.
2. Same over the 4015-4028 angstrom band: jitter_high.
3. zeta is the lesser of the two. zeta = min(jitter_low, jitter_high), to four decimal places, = 0.0223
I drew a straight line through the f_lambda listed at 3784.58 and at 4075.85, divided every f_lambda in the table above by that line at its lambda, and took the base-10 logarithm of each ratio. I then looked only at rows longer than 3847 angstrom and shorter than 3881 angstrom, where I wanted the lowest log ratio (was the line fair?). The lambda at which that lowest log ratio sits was 3879.88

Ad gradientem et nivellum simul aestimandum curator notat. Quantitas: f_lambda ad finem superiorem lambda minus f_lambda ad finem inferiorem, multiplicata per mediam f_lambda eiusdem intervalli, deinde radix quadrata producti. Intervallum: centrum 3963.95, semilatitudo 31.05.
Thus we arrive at 0.21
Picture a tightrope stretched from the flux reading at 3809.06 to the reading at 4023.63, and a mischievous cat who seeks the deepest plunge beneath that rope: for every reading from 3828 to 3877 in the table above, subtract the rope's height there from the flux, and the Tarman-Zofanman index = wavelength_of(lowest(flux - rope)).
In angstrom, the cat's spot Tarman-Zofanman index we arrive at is 3833.70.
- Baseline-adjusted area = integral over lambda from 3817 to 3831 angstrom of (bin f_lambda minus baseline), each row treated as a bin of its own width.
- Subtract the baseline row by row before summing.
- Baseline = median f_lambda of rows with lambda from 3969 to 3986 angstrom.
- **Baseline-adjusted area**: 1.0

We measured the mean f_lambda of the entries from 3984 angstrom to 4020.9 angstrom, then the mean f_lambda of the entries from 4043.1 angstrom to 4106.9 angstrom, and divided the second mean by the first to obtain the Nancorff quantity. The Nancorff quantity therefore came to 0.95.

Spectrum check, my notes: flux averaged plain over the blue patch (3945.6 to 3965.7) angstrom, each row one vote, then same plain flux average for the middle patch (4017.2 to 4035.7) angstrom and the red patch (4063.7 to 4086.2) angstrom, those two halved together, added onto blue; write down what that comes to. 1.718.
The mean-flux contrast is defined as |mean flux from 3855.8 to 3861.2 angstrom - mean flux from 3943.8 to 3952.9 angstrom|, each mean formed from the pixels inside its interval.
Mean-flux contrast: 0.11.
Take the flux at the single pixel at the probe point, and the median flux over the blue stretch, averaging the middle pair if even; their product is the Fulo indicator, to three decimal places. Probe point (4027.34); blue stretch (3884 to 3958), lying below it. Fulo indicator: 0.672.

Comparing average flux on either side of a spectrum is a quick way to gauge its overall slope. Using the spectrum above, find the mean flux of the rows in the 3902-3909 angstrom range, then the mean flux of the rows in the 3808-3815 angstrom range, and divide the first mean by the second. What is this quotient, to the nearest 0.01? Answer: 1.05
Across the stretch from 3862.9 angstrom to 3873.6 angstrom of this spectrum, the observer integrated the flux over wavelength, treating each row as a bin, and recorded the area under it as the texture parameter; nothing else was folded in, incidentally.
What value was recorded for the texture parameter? 9.2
